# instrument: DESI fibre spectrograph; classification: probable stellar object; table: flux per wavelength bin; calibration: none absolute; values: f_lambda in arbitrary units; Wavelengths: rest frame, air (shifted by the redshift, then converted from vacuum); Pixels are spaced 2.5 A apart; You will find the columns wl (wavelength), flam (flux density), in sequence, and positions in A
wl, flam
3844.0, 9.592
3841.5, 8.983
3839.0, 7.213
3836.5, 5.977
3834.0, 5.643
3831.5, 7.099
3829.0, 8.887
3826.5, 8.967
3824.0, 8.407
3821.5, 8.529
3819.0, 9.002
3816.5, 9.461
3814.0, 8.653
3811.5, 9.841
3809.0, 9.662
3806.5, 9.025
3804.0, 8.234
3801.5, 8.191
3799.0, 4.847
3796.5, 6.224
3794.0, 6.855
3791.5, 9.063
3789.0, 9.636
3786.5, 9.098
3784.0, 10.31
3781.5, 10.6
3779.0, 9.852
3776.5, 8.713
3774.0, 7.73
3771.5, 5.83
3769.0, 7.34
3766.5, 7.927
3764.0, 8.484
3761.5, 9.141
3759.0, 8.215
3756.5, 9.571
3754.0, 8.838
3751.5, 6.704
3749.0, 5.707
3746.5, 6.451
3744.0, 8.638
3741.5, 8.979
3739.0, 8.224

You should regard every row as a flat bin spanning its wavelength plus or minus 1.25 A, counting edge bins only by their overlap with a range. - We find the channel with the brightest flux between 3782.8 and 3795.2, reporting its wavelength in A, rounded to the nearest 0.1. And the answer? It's 3784.0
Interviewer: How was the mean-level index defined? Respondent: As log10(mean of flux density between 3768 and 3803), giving 0.912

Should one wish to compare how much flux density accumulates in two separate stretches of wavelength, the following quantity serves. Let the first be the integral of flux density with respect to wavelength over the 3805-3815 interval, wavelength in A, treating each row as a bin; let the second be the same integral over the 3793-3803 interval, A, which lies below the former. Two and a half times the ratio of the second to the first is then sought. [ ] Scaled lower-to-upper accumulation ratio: 1.8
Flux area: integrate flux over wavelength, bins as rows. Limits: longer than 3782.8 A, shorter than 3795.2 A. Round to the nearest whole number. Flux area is 112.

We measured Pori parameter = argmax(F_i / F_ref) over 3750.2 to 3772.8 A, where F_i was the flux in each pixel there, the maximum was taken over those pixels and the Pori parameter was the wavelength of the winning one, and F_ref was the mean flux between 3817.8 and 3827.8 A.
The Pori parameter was 3756.5 A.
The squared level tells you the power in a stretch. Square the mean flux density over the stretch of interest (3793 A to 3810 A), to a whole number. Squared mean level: 57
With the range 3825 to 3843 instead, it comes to 57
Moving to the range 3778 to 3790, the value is 98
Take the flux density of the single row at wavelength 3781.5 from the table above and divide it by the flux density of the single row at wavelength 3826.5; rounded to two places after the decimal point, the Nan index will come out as 1.18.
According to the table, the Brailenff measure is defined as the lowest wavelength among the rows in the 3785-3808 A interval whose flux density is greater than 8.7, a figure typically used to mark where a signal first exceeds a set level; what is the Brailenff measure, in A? 3786.5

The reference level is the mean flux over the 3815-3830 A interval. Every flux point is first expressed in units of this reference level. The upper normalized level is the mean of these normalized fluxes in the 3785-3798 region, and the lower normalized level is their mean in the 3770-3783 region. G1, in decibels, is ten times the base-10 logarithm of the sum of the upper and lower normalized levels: 2.75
